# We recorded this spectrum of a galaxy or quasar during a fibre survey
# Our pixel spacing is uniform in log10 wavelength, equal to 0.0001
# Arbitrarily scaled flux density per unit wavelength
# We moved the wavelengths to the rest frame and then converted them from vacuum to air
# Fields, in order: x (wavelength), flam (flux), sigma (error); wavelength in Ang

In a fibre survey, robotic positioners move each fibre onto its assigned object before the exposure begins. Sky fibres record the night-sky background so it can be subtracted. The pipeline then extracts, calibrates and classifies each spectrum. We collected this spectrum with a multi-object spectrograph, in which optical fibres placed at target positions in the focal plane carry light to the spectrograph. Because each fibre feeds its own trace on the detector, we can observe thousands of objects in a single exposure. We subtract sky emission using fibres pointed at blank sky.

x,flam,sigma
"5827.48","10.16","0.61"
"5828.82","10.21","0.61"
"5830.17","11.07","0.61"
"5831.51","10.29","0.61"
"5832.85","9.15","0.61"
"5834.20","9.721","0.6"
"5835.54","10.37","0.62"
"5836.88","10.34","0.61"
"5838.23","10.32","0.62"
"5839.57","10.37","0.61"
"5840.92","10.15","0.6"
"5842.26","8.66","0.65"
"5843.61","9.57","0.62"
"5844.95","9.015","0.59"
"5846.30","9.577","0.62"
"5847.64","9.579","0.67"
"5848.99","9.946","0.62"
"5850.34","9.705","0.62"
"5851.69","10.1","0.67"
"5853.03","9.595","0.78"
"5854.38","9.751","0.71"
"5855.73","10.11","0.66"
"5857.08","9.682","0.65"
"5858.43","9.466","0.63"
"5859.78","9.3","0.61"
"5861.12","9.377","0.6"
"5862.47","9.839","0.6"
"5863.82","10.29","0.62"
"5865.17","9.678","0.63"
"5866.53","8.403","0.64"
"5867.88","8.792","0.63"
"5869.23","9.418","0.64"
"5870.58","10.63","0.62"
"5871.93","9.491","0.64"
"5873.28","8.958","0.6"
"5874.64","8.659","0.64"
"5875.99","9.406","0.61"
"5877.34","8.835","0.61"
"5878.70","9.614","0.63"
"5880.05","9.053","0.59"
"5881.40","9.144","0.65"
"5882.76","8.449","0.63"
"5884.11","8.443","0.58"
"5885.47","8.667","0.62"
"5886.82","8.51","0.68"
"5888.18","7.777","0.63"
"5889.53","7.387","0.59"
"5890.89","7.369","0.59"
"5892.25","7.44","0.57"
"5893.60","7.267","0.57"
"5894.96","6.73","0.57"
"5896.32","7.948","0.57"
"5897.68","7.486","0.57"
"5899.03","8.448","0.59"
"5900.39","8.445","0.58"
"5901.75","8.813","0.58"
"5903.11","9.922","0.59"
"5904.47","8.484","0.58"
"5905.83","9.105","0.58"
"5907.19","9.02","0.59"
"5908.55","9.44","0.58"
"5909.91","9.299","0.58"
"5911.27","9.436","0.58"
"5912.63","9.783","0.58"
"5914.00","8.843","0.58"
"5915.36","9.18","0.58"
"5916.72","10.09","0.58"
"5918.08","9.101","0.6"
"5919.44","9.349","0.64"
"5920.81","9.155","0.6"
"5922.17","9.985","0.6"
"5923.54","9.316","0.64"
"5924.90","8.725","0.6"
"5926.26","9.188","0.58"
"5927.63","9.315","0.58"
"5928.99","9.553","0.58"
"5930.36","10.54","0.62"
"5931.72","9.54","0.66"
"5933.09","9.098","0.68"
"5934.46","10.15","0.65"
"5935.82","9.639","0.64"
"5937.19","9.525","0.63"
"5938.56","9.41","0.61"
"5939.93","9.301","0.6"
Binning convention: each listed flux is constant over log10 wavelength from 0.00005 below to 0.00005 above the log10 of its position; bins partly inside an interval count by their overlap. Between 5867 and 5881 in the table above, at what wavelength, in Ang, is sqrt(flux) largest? 5870.58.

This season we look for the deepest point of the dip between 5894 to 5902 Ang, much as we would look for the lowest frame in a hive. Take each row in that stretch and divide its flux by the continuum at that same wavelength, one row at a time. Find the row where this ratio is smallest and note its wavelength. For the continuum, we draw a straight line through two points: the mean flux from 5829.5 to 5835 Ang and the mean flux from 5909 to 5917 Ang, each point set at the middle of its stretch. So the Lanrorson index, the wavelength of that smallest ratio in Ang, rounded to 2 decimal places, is 5894.96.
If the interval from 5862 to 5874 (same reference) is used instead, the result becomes 5866.53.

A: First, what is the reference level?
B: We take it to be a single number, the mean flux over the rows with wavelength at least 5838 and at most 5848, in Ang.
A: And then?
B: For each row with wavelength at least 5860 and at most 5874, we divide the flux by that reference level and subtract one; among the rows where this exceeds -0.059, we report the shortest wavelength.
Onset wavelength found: 5861.12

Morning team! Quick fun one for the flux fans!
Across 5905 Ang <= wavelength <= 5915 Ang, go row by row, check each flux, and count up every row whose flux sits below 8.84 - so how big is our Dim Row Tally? 0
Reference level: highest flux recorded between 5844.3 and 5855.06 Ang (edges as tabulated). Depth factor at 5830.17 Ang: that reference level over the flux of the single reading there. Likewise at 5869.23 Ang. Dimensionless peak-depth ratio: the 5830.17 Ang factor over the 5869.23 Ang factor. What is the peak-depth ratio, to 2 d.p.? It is 0.85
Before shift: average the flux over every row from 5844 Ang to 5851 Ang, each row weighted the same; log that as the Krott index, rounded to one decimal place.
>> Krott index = 9.6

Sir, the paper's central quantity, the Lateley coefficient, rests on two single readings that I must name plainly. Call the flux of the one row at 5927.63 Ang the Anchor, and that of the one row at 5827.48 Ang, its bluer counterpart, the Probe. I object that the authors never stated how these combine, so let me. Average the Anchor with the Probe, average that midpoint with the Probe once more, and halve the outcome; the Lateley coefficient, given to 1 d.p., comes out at 5.0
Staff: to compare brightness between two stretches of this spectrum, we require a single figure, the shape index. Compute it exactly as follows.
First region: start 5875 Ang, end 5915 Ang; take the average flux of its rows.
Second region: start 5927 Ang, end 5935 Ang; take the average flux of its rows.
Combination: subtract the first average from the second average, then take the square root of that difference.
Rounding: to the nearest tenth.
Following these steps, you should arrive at 1.1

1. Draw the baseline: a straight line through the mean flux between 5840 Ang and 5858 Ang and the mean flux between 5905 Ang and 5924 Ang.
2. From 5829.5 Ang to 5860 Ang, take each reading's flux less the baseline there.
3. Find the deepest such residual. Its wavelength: 5842.26 Ang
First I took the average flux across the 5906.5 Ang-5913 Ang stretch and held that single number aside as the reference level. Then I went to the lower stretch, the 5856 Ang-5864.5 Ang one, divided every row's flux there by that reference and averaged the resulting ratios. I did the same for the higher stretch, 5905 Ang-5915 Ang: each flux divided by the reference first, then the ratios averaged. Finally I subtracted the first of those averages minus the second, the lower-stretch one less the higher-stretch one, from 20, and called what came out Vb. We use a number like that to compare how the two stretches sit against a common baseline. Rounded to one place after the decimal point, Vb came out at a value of 20.0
